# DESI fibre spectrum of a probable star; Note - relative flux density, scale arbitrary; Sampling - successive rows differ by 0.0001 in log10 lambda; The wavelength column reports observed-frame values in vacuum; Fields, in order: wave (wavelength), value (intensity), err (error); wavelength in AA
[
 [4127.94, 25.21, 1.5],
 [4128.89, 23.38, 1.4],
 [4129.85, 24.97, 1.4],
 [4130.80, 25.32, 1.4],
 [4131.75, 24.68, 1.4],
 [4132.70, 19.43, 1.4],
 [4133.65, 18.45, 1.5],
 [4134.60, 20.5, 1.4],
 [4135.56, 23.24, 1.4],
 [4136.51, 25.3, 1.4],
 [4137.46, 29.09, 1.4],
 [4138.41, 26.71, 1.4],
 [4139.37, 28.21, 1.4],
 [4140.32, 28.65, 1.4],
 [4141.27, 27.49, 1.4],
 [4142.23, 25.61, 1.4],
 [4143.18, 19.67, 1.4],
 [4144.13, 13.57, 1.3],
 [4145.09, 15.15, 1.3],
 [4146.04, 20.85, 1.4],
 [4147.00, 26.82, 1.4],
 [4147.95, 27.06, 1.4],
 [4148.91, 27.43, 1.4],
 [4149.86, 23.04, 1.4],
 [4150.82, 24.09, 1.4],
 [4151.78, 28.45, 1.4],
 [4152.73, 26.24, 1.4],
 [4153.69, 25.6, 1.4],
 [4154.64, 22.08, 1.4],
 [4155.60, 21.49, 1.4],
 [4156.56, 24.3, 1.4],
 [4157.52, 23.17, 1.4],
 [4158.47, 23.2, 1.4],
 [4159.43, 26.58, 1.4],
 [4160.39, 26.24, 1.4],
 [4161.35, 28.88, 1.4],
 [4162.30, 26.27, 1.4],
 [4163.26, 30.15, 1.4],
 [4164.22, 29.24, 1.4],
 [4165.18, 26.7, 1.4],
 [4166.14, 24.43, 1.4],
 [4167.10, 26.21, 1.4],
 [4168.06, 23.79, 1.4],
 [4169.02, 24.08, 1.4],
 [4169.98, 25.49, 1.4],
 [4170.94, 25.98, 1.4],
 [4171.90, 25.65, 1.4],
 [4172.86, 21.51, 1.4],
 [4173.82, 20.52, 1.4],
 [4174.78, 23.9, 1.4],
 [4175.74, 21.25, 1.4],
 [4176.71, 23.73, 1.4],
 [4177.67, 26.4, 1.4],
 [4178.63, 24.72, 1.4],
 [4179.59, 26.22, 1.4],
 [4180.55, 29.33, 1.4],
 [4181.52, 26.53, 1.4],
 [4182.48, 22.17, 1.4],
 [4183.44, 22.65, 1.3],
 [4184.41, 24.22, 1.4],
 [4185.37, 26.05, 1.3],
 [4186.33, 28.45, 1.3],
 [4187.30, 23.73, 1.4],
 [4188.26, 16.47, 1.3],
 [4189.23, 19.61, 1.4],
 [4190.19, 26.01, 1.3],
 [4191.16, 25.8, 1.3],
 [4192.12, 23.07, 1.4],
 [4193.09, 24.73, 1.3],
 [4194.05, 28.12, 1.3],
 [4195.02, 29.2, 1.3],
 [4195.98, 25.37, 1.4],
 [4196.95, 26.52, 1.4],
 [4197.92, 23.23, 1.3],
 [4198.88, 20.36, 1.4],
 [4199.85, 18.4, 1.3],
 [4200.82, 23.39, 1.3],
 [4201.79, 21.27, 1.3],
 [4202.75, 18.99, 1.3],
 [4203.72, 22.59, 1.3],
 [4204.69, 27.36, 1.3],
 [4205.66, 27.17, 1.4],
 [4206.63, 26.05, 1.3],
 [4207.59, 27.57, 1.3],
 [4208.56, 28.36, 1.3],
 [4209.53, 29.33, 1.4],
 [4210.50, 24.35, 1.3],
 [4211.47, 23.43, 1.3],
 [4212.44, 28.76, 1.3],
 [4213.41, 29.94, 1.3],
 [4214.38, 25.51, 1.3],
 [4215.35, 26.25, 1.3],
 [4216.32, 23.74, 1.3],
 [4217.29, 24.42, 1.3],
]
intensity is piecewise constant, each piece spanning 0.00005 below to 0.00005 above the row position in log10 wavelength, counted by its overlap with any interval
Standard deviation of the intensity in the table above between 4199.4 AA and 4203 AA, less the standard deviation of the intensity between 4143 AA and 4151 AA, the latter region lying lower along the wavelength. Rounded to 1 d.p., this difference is -2.8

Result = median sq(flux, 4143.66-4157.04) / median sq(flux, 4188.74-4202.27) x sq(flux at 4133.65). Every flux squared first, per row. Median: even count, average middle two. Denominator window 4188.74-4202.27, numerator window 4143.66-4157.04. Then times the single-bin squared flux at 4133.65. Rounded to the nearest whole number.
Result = 344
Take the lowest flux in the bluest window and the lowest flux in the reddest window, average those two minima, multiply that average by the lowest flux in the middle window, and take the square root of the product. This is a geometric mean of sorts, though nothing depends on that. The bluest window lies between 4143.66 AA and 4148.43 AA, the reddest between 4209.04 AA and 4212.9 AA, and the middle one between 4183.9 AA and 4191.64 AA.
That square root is 17.5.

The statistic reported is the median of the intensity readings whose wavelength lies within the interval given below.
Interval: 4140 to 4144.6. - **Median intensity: 25.6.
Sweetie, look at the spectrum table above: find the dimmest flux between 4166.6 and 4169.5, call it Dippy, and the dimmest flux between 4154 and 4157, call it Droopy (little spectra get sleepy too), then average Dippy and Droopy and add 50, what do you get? 72.6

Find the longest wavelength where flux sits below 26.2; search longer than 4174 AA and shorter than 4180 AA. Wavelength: 4178.63 AA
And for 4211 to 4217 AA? 4216.32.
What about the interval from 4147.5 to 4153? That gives 4150.82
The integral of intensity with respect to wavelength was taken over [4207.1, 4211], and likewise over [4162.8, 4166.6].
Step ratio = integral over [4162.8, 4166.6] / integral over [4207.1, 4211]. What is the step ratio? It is 1.0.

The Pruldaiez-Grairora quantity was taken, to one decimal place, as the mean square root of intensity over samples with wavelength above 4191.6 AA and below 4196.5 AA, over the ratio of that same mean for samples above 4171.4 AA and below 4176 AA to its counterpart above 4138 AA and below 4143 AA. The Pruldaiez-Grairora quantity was 5.6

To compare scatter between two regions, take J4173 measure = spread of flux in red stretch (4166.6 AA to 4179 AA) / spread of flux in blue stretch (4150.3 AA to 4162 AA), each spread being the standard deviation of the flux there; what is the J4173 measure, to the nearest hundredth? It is 0.83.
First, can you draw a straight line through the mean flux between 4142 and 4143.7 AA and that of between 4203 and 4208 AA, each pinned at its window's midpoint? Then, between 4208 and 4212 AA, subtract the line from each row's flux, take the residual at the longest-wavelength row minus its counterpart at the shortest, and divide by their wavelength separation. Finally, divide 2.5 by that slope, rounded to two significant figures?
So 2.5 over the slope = -1.4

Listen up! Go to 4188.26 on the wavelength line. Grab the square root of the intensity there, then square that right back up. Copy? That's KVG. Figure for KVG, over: 16.5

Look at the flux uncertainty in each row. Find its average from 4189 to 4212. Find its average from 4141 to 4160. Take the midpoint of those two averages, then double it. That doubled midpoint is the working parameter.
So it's 2.72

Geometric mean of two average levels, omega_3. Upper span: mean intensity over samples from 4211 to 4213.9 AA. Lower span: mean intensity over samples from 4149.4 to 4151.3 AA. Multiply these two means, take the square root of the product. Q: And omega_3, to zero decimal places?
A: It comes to 25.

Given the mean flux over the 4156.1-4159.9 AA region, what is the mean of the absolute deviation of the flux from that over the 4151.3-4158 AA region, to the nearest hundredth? 1.94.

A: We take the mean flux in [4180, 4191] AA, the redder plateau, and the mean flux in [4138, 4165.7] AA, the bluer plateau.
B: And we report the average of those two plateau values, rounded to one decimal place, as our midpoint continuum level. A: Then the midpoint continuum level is 24.5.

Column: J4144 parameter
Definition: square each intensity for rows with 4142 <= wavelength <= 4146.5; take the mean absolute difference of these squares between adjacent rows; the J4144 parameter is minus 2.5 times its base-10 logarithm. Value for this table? -5.64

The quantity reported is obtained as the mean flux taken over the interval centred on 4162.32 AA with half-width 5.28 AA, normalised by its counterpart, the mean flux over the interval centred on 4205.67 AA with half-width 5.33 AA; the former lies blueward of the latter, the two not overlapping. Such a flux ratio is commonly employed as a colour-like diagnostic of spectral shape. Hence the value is 1.05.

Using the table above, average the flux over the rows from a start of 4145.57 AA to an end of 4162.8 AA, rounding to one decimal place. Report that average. 25.1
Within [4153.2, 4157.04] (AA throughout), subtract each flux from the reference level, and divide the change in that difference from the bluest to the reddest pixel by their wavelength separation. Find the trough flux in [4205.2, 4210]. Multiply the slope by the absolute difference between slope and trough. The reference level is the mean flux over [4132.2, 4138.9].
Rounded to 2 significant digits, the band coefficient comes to 12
